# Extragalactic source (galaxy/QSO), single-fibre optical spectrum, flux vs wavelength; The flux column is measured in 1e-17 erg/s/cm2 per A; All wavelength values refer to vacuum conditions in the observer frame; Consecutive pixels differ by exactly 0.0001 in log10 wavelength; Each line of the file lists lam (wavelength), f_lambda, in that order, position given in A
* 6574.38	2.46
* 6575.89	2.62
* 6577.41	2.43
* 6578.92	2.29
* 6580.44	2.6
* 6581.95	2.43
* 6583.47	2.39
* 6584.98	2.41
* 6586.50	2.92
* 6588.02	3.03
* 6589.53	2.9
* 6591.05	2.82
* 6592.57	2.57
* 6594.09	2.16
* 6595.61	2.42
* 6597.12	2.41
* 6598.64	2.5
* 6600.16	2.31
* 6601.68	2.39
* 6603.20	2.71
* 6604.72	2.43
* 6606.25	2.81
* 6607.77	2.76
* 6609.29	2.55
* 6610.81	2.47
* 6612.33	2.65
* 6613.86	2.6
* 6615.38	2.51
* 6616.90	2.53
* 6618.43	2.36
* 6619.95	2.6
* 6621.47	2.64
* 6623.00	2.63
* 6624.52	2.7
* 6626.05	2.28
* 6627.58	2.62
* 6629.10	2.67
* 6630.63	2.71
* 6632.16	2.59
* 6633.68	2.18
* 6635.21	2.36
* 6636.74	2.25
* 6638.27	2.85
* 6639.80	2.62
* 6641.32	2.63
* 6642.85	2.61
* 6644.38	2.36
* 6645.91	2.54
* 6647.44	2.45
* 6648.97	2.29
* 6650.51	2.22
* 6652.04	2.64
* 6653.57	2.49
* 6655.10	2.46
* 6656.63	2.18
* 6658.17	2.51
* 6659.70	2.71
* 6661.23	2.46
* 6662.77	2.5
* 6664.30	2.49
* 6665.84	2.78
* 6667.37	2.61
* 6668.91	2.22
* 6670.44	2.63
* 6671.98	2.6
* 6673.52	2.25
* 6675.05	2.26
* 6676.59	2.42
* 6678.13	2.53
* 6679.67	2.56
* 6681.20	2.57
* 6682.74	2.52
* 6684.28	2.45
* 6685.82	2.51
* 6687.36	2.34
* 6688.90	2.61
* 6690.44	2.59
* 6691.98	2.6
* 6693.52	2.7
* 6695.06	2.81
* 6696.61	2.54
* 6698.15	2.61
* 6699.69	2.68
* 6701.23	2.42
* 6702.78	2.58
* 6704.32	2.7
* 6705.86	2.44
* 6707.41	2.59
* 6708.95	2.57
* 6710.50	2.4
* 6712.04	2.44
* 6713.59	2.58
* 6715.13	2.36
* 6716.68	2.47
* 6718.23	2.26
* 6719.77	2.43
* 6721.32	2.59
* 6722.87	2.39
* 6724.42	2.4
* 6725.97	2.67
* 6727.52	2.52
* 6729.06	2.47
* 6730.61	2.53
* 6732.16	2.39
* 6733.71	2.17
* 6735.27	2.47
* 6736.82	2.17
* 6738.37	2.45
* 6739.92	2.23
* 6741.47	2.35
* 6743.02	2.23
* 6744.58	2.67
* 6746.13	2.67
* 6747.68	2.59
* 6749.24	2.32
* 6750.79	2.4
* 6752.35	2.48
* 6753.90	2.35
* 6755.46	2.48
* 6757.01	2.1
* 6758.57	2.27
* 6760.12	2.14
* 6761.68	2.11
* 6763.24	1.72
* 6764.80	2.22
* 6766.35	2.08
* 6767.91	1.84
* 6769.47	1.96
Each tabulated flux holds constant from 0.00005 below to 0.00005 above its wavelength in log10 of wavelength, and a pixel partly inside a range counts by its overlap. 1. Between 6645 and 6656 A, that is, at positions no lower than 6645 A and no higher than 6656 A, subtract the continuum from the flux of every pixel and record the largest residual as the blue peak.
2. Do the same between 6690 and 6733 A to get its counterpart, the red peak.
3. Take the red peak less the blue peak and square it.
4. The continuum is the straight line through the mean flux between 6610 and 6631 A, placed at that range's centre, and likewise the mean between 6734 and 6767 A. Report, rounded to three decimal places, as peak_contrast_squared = 0.065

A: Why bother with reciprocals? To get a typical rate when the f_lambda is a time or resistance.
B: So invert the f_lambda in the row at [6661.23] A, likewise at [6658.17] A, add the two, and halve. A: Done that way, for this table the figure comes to 0.40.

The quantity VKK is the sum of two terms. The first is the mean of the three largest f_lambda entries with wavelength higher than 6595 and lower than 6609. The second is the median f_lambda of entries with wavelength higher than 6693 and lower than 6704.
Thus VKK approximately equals 5.37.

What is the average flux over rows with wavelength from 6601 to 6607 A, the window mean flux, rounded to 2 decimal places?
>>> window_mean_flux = 2.58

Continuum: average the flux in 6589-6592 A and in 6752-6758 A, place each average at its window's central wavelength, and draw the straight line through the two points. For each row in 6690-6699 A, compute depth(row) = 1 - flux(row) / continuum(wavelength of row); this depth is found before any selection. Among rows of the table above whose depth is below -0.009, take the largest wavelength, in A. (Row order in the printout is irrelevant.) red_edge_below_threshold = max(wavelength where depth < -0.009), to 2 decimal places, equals 6698.15 A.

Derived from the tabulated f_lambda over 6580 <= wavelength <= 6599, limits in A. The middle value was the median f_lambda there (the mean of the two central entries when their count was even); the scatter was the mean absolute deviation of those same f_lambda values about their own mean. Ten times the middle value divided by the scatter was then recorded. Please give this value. 119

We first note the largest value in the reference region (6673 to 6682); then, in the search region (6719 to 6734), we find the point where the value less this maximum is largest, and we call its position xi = 6725.97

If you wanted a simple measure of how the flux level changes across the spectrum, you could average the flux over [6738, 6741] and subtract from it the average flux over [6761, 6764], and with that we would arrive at 0.42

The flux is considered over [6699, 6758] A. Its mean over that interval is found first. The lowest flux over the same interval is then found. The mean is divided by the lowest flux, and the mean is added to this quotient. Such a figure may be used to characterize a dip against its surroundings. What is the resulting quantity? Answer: 3.61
